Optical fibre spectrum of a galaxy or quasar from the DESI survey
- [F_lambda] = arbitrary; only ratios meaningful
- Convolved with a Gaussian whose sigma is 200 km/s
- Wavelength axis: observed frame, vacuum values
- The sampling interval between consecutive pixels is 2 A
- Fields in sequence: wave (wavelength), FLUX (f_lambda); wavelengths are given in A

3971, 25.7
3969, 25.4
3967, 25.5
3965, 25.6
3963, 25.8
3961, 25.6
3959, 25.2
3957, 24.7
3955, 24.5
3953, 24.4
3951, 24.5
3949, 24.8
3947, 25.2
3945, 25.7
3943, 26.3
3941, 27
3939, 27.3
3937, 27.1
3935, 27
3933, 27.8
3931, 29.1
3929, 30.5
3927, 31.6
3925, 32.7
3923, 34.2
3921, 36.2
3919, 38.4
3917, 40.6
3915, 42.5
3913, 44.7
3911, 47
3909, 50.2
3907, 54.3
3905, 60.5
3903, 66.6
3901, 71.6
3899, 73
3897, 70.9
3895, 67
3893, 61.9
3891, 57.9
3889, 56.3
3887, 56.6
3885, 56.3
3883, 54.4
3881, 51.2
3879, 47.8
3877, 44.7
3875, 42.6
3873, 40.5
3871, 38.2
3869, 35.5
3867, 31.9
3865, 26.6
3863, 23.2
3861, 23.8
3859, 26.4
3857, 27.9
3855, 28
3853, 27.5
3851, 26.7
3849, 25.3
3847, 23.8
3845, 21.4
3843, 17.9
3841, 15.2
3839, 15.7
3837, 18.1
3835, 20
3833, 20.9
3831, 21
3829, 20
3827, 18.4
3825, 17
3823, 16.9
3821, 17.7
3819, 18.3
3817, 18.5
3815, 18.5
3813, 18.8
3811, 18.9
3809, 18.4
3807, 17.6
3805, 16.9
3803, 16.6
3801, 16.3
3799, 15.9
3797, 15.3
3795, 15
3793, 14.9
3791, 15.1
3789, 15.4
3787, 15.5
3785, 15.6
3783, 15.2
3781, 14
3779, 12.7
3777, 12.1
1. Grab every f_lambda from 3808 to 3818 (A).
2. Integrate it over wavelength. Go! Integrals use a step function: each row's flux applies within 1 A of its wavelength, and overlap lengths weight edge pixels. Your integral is 186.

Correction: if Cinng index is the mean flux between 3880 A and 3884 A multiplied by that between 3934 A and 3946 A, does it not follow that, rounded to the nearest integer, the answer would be 1412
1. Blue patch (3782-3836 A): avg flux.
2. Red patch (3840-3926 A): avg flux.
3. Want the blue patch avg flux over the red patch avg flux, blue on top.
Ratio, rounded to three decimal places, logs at 0.410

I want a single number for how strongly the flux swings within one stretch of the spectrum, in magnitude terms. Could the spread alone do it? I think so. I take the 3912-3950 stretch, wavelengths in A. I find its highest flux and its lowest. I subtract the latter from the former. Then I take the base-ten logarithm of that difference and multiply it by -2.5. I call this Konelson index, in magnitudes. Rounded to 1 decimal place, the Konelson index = -3.2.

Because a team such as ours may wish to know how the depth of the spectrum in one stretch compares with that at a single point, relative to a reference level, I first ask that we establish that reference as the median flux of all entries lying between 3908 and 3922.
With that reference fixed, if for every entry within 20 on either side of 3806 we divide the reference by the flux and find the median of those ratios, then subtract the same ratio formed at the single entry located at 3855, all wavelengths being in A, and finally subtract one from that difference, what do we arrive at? 0.00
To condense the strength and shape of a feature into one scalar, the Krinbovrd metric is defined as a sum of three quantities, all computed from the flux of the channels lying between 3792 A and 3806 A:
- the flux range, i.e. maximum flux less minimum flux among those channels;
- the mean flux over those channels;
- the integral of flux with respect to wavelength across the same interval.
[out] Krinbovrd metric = 240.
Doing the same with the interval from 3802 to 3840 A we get 720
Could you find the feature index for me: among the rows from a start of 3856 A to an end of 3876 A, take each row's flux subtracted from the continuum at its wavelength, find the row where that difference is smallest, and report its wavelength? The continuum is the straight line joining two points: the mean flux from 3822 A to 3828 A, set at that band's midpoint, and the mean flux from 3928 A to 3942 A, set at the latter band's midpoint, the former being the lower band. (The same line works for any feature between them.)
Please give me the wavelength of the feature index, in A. 3875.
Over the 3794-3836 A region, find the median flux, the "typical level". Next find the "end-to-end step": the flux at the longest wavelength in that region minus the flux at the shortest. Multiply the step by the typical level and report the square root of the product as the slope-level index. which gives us 9.6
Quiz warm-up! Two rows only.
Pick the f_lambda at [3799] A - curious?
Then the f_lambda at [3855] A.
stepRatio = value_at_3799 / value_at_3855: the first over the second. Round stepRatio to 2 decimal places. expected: 0.57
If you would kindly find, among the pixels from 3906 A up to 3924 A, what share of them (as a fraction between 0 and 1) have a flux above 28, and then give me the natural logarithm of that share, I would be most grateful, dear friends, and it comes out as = 0.00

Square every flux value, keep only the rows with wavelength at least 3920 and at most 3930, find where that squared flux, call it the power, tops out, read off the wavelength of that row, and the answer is 3921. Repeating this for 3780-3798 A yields 3785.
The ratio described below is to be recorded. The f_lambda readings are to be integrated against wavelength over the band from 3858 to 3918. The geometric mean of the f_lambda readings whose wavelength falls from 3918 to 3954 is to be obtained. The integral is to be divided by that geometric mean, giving 102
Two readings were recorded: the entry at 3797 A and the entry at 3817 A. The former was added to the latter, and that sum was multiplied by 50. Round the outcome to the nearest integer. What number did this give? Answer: 1690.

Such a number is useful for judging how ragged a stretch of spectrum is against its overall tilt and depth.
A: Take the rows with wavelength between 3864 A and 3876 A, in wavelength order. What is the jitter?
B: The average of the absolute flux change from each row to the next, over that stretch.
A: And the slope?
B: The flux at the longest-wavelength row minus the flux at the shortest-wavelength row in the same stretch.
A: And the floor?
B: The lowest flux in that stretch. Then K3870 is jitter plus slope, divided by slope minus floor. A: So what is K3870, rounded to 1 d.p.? -1.8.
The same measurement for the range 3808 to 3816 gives 0.0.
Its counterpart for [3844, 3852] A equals -0.4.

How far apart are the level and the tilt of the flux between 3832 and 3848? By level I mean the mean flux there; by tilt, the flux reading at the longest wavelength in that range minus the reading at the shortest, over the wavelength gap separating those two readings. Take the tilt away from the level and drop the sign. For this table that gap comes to 19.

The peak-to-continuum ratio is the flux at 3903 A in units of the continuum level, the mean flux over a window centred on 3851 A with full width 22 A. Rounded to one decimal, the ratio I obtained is 2.8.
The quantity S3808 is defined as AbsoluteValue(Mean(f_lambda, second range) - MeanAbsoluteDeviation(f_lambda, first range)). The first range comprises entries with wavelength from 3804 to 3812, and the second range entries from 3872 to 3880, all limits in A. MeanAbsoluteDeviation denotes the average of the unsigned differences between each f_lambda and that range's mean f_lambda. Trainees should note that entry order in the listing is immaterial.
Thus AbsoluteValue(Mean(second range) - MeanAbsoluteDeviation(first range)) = 43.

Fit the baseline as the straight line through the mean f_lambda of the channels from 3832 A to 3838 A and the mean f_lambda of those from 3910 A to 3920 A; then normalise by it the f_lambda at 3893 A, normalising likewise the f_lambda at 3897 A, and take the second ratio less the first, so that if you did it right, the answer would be 0.19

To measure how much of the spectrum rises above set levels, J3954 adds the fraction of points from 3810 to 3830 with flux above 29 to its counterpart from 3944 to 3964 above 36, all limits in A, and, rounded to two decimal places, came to 0.00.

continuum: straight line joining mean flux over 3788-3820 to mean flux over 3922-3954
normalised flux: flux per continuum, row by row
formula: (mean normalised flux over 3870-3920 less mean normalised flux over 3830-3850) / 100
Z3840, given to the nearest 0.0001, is 0.0120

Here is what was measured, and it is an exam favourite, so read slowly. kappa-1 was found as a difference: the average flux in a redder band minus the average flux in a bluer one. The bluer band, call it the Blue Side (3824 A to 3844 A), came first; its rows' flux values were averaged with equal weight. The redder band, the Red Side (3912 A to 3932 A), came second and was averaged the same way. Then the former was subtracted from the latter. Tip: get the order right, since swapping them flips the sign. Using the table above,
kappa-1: 18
